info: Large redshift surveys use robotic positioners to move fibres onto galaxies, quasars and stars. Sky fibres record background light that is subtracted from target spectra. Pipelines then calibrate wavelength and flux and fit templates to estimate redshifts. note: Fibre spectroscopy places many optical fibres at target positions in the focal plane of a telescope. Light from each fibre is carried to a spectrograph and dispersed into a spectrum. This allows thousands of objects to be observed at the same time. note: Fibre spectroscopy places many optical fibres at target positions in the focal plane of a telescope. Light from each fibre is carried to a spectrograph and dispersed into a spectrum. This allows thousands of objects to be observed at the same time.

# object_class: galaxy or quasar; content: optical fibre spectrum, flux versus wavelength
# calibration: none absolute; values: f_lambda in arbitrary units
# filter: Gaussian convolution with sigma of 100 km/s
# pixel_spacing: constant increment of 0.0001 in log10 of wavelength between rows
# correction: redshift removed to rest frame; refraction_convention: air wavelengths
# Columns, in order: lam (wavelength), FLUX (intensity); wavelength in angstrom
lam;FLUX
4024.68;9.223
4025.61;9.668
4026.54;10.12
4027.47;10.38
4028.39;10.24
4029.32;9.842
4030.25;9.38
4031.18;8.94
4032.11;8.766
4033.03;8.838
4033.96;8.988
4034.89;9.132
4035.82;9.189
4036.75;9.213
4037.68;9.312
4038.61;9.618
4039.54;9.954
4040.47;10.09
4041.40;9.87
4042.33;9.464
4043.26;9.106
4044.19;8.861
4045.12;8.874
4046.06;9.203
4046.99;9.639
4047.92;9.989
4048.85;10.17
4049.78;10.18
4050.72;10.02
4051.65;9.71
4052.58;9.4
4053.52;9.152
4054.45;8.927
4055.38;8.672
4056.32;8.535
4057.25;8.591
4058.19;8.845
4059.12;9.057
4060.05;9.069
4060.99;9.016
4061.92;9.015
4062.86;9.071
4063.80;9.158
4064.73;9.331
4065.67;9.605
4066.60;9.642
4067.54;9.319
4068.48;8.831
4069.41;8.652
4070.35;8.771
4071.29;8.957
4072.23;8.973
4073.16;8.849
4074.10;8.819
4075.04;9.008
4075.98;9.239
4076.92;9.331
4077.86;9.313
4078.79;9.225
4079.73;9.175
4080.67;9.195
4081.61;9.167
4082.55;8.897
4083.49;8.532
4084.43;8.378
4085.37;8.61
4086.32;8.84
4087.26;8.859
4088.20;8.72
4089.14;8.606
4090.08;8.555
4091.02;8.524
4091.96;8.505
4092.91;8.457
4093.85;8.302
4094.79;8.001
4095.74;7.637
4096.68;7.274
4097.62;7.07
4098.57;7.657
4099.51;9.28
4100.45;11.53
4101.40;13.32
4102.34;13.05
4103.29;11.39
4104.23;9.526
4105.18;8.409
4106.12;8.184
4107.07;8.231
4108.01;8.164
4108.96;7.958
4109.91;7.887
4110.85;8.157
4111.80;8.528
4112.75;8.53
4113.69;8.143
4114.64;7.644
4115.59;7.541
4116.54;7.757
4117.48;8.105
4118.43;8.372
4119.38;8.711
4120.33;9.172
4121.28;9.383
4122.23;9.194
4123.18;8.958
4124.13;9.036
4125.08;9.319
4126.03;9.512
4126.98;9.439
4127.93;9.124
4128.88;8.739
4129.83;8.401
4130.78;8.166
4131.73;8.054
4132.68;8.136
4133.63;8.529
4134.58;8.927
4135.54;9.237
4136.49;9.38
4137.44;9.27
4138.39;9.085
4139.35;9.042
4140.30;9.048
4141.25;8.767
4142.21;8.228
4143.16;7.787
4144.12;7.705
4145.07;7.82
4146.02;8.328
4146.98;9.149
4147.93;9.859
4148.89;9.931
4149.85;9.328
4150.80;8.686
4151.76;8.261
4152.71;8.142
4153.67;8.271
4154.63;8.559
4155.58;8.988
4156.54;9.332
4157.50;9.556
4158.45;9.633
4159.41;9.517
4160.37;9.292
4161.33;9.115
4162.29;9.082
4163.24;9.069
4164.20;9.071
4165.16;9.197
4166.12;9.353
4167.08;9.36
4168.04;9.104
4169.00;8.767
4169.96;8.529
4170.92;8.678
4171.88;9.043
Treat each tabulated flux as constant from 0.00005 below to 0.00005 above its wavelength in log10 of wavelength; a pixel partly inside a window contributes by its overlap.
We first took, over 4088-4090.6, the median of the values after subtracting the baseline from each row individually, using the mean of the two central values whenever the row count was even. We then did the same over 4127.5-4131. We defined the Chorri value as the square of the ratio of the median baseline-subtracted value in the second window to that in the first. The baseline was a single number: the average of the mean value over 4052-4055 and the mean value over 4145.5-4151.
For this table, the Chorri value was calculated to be 1.1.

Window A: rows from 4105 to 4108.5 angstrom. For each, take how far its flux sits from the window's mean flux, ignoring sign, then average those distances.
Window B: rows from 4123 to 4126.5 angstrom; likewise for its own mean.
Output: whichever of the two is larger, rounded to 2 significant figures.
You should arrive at 0.21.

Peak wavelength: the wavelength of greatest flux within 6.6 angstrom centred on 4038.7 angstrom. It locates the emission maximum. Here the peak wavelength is 4040.47 angstrom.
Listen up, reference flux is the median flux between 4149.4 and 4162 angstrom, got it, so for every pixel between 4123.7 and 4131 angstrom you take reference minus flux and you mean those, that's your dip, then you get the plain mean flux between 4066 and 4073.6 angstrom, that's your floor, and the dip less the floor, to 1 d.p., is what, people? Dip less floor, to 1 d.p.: -8.9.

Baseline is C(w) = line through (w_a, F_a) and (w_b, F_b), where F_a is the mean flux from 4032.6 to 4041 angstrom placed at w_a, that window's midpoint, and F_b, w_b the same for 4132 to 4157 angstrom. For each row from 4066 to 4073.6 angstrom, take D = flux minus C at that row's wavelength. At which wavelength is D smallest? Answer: 4069.41 angstrom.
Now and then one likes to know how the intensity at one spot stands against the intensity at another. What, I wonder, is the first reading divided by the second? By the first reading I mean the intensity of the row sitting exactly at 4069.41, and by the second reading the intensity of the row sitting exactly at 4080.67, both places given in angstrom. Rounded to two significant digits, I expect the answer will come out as 0.94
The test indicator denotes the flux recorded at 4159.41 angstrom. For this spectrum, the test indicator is 9.517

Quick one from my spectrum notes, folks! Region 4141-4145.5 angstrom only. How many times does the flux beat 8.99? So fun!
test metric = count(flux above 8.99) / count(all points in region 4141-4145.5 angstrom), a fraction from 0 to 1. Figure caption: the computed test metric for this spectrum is 0.0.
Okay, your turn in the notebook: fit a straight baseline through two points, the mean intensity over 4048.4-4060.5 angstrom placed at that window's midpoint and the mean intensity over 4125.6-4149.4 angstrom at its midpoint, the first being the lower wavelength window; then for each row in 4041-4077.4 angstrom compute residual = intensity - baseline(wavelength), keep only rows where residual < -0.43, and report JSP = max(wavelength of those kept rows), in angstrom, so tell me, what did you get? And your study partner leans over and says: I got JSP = 4069.41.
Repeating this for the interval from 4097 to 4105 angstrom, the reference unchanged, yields 4098.57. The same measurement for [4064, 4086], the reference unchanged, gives 4085.37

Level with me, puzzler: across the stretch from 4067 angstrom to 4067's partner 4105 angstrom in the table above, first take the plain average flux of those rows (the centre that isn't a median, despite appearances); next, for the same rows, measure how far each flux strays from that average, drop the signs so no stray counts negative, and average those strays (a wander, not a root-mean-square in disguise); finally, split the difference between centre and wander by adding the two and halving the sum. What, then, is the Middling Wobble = 4.91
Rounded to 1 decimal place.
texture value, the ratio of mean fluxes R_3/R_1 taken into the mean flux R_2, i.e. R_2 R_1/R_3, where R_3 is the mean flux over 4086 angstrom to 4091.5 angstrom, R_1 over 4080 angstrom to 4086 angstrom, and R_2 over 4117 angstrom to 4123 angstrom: 8.9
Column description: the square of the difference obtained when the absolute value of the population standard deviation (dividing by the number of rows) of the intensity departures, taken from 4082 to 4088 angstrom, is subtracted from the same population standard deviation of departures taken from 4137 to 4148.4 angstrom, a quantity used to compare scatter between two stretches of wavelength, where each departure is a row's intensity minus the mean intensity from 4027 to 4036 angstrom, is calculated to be 0.22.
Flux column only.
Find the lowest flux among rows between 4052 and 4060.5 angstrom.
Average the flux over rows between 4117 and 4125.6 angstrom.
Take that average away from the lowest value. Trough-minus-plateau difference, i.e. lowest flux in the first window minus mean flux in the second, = -0.4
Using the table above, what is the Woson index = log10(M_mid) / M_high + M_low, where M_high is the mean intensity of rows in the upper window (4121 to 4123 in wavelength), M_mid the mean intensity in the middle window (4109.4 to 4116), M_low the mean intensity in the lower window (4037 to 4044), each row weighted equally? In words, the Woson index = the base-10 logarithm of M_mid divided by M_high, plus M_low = 9.7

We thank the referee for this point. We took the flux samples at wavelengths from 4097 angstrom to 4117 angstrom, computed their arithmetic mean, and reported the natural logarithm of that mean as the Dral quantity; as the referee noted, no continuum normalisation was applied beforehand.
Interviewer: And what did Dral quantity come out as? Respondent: 2.19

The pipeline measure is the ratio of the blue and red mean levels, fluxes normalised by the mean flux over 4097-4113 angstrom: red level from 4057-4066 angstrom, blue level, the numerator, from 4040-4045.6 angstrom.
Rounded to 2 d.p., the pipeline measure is 1.03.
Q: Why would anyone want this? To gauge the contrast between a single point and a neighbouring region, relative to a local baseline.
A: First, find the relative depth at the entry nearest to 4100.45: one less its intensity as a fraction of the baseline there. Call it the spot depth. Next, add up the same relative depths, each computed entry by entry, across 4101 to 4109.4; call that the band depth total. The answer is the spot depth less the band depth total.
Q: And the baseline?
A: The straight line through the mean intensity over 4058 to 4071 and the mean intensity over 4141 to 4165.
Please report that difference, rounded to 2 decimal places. 0.53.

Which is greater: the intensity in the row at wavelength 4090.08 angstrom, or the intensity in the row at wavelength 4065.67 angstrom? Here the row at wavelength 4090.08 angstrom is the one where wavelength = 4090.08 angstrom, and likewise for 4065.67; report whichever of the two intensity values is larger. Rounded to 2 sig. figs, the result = 9.6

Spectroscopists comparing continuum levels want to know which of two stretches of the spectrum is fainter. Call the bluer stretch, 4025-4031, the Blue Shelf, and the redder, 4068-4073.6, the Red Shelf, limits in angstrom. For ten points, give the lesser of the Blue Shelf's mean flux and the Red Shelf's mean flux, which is 8.84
